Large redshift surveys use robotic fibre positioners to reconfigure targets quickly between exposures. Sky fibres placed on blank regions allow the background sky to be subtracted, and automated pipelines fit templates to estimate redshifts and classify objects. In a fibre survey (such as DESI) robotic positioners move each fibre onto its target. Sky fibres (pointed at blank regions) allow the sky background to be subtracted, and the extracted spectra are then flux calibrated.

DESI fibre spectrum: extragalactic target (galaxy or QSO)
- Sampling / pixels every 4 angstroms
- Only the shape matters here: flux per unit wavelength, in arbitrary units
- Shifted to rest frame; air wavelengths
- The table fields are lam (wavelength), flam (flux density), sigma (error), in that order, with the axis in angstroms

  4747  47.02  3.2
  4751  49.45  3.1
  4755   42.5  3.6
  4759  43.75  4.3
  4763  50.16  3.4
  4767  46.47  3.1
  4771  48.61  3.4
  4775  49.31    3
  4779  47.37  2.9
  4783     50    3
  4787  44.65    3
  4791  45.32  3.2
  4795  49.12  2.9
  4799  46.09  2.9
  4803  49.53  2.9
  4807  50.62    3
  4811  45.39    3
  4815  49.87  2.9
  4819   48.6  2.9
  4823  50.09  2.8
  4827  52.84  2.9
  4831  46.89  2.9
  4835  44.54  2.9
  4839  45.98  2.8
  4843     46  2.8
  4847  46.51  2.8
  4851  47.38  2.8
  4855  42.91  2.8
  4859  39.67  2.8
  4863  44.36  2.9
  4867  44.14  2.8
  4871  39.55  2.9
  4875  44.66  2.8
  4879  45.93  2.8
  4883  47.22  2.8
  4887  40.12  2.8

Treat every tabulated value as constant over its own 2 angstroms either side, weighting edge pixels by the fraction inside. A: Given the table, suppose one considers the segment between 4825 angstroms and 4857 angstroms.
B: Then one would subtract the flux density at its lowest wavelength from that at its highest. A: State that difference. -10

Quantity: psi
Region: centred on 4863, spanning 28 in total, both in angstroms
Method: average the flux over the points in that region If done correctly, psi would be 43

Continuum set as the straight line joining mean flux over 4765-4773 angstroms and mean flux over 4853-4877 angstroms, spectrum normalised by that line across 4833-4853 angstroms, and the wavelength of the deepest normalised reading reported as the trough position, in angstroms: 4835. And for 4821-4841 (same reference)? 4835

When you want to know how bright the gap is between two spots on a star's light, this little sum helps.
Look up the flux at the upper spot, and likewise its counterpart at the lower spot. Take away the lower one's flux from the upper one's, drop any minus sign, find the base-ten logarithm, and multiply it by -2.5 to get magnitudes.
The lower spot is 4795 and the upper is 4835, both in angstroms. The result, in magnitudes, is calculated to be -1.65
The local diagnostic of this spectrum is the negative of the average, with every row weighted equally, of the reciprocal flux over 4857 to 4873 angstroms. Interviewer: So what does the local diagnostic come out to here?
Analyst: -0.0239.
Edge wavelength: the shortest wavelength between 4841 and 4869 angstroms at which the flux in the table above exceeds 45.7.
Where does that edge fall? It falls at 4843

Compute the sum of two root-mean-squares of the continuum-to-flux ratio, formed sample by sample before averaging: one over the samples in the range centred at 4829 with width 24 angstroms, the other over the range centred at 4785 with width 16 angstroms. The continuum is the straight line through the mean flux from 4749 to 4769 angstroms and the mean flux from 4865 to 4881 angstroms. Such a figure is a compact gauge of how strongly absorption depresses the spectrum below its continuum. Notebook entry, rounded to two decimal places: 1.91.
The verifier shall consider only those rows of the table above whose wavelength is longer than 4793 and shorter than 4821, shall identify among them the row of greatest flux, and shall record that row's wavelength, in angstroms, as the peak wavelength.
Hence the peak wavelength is 4807 angstroms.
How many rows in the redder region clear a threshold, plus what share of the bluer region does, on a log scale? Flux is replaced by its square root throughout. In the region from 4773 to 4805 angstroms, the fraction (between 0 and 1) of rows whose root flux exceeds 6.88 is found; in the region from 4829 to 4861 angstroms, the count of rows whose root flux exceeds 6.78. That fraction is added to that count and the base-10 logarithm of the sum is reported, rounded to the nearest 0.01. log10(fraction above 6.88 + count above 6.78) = 0.75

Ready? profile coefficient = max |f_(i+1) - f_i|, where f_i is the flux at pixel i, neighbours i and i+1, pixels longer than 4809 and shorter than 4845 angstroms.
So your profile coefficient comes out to 5.95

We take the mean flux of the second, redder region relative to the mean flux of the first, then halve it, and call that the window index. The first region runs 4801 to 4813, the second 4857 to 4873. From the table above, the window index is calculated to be 0.432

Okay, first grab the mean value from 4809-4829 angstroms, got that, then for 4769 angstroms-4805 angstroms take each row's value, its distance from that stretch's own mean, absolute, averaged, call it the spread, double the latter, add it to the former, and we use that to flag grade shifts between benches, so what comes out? 53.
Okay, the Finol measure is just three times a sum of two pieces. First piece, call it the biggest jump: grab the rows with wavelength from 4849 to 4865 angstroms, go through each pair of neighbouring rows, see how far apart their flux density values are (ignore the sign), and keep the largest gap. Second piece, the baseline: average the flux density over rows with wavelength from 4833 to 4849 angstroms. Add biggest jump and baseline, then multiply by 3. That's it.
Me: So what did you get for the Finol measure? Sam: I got 151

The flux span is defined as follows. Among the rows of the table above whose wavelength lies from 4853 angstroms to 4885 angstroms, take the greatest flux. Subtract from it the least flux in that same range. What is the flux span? 7.7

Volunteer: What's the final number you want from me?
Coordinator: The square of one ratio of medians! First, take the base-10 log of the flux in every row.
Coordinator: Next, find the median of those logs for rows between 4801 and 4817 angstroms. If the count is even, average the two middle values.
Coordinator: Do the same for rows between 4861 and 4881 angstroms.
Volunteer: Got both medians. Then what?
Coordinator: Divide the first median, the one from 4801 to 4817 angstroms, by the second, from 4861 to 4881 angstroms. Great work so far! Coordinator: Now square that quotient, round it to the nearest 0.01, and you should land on 1.06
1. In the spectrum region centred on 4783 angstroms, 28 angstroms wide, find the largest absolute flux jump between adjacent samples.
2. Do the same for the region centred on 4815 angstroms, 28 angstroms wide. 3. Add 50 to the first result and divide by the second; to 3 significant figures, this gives 10.6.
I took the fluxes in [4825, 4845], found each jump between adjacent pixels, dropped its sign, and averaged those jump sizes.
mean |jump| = 2.4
